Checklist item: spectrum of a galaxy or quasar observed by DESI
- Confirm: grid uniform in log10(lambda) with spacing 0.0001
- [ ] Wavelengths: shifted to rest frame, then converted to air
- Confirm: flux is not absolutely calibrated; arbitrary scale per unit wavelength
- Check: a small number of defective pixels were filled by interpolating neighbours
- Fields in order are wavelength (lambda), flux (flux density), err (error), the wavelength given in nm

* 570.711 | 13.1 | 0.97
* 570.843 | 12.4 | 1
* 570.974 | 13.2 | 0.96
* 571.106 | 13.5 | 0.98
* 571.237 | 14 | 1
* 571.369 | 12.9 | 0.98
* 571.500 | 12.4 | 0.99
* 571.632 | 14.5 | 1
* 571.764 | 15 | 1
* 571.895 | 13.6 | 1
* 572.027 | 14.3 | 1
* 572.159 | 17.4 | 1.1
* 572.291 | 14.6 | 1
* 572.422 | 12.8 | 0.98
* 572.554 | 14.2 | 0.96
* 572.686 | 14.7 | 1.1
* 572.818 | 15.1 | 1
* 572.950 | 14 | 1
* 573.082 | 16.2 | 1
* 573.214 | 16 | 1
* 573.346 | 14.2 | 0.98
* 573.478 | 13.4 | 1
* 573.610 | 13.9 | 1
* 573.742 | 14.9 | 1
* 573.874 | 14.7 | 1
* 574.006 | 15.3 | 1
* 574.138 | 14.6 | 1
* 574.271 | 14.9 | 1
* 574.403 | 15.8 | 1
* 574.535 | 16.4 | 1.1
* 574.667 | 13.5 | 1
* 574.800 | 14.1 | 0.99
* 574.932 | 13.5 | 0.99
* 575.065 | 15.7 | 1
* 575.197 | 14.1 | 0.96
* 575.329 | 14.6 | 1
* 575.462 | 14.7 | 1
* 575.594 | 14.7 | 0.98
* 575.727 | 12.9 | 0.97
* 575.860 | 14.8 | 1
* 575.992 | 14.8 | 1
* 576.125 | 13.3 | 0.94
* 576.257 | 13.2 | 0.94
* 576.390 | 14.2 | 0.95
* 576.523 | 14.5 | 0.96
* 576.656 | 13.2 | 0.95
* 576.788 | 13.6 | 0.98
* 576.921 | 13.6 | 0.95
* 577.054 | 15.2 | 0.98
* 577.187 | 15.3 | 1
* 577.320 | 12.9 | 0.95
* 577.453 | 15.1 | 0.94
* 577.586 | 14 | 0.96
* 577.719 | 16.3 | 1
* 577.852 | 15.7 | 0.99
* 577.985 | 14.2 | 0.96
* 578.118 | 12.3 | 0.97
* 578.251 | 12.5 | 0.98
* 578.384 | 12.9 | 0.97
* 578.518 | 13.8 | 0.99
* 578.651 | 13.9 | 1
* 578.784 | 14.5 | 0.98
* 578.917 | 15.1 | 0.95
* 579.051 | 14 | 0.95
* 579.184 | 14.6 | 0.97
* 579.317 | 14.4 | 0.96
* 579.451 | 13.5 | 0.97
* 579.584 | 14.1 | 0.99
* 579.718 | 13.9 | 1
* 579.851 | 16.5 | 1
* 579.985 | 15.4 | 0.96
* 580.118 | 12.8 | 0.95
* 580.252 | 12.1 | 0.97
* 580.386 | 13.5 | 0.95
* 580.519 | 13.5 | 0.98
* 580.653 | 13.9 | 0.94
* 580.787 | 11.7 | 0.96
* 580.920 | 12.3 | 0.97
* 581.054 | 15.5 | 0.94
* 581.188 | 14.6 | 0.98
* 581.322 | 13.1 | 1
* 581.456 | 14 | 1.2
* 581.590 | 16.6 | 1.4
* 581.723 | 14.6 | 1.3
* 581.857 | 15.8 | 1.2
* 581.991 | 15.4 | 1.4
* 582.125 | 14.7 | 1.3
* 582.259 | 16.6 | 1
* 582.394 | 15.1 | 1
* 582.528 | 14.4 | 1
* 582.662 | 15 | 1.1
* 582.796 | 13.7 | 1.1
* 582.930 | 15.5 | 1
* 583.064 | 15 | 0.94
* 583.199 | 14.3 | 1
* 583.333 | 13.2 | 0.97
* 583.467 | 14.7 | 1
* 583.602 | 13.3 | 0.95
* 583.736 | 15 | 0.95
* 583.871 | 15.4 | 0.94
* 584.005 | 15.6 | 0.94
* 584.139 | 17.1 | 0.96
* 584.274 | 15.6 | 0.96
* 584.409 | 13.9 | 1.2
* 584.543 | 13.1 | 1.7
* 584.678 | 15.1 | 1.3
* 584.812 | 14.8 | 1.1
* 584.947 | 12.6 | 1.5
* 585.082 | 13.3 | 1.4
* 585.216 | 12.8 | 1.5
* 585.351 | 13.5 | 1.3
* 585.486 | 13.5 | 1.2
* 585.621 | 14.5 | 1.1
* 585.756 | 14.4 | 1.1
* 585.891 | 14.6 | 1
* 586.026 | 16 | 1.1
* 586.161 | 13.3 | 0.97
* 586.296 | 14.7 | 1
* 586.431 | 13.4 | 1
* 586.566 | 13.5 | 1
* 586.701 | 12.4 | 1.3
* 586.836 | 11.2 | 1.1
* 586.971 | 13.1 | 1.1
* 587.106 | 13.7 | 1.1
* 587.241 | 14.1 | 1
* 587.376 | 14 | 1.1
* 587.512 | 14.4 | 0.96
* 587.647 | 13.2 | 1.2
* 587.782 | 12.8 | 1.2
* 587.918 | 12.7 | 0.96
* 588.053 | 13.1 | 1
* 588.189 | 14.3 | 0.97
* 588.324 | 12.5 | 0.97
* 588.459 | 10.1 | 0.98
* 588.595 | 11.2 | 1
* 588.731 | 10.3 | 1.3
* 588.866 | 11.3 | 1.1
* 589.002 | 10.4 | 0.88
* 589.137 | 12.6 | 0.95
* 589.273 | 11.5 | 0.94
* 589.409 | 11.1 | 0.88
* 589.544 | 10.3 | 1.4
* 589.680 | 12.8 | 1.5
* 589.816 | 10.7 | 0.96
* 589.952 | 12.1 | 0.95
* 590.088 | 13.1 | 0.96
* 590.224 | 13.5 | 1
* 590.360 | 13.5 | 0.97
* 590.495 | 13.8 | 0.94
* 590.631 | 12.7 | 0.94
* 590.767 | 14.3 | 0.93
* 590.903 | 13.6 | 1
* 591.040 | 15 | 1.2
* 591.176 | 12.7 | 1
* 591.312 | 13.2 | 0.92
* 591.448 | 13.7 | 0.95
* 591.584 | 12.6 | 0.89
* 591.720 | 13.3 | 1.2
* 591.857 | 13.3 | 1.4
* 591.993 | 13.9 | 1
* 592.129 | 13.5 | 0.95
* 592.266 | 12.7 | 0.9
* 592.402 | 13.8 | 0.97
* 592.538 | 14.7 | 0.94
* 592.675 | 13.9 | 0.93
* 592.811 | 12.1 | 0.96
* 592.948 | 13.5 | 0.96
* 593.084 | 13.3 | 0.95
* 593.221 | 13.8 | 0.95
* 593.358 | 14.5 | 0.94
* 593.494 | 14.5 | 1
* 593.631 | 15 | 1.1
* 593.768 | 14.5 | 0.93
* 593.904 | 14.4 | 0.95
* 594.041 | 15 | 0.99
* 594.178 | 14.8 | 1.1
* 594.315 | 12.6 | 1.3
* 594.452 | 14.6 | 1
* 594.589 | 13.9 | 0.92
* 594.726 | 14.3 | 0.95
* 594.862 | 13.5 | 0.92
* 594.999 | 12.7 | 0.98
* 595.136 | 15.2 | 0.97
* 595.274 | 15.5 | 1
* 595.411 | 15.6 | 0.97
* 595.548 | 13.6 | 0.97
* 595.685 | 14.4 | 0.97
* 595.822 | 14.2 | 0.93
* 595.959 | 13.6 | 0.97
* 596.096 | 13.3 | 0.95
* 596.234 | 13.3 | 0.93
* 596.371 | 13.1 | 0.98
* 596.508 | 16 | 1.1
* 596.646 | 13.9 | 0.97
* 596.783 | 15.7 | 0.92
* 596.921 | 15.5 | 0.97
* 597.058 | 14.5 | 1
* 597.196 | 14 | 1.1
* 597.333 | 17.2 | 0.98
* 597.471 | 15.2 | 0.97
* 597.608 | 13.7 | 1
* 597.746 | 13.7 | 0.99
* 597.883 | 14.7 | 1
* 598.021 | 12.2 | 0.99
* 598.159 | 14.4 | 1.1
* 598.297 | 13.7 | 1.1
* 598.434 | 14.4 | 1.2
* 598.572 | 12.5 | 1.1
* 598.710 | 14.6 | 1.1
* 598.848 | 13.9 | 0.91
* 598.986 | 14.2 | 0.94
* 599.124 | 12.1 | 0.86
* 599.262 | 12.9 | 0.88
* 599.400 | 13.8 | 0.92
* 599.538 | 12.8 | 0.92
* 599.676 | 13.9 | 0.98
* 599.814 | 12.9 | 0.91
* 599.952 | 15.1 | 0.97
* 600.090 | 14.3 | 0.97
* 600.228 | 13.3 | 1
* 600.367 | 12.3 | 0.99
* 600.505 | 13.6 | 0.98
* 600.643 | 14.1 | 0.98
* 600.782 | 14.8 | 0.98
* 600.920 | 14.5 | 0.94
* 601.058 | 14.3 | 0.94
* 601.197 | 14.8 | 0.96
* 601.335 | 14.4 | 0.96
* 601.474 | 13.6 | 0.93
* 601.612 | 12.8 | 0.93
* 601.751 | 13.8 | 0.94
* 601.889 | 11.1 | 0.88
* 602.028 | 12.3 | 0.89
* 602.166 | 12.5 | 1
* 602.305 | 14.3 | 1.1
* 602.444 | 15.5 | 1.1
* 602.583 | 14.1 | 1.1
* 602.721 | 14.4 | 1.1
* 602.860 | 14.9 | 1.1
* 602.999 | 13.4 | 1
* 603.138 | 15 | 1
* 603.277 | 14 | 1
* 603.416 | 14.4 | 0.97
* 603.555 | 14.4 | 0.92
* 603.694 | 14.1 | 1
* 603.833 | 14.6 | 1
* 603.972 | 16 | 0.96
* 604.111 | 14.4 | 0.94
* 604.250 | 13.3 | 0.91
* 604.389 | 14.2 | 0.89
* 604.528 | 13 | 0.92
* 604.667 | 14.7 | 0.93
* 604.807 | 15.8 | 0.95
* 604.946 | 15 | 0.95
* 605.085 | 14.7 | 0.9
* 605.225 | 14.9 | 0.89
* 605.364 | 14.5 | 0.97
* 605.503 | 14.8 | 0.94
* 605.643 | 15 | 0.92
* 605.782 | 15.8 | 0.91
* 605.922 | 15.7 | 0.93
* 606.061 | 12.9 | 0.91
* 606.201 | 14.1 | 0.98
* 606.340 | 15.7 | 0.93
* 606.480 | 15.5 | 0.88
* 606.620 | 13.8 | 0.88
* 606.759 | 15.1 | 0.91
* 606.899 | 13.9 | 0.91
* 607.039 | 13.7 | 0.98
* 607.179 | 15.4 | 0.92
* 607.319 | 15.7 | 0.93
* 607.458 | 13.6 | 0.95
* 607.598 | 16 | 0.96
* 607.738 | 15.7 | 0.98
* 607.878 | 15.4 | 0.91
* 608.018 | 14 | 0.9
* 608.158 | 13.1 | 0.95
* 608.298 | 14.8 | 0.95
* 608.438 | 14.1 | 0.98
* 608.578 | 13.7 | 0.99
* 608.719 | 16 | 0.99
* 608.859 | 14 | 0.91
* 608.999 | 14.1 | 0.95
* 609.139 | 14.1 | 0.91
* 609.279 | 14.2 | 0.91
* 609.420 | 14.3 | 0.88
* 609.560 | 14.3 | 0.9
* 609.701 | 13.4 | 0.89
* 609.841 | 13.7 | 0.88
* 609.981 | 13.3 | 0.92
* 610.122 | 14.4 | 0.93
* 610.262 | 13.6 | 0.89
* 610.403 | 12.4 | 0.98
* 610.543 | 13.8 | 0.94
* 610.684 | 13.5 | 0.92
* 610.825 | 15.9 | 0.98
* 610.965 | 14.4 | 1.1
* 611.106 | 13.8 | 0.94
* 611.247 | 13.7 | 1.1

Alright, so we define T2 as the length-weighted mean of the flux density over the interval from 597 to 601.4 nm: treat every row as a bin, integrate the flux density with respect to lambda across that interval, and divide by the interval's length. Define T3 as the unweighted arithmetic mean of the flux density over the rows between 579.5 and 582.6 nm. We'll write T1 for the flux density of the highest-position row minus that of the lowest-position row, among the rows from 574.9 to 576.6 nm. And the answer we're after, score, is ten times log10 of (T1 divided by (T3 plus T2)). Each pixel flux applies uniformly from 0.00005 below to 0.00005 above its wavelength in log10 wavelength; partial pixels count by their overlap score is -15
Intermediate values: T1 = 1.0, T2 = 14.0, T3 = 14.4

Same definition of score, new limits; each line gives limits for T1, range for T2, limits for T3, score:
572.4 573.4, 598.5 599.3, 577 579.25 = -13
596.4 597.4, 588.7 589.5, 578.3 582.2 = -13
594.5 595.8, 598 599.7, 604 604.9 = -17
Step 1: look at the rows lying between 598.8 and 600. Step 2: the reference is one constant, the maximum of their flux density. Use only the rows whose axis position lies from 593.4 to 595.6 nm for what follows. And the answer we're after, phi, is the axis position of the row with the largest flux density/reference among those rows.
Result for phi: 595.411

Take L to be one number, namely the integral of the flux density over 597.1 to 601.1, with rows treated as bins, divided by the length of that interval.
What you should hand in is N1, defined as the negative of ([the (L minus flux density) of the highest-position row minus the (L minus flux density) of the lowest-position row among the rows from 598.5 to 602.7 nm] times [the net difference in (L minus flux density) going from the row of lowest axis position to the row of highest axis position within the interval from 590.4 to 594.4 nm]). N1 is 1.9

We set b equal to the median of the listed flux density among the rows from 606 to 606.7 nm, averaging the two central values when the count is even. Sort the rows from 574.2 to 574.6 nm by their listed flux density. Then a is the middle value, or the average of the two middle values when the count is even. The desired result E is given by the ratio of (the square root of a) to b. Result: 0.282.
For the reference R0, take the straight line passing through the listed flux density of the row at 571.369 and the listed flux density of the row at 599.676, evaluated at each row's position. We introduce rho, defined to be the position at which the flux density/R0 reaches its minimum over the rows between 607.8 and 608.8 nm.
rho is 608.158 nm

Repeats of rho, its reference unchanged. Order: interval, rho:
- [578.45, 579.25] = 578.518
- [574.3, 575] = 574.932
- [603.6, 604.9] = 604.528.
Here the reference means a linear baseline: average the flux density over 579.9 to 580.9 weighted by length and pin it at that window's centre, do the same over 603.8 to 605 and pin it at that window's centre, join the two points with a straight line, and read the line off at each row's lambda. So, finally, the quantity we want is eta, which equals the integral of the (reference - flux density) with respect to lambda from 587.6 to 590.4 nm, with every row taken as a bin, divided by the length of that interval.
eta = 1.7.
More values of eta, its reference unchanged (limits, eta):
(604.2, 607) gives 0.0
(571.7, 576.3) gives -1.6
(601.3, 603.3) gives 0.7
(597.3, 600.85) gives 0.4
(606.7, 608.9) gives 0.1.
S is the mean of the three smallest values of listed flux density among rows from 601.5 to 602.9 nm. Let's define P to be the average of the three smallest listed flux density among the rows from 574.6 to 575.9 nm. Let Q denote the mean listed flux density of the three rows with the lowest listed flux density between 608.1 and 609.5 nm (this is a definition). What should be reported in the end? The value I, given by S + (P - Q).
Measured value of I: 11.7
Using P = 13.3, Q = 13.6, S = 12.0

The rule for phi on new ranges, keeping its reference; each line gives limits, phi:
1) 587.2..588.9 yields 587.512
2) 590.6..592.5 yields 591.040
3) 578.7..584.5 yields 584.139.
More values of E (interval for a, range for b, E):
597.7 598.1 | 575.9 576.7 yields 0.269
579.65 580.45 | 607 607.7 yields 0.240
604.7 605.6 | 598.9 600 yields 0.289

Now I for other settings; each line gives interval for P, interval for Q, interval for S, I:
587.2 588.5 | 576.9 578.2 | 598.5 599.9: 11.3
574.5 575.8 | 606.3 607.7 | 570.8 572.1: 12.2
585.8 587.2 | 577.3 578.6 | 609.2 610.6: 12.7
